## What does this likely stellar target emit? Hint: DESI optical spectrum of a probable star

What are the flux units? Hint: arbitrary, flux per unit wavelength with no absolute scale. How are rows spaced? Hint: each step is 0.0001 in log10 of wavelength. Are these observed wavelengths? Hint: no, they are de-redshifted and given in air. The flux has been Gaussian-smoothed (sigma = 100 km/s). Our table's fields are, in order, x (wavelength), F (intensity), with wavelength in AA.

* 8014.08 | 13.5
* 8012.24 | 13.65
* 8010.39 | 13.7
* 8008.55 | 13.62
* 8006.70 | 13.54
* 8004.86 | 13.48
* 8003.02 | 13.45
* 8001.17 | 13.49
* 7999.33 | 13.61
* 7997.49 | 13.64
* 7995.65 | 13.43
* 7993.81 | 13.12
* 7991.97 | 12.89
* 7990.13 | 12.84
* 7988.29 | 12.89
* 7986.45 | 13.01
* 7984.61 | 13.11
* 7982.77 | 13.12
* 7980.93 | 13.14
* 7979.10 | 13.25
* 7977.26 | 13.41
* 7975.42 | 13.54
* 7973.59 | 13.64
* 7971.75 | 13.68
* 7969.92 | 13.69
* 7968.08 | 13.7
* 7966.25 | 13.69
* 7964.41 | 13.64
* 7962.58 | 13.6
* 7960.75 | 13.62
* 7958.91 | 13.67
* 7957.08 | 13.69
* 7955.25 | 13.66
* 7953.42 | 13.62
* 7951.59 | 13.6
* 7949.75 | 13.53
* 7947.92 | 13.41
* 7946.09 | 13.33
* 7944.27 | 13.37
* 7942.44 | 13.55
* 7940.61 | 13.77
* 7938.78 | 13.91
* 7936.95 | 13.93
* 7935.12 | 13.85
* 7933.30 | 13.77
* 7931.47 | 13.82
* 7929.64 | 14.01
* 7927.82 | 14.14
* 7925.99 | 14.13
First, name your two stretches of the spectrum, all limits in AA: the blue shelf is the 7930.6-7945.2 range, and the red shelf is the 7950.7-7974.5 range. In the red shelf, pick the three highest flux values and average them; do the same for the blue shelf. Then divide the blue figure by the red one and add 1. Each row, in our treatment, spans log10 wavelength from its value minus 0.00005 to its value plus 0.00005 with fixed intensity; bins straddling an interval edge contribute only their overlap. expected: 2.015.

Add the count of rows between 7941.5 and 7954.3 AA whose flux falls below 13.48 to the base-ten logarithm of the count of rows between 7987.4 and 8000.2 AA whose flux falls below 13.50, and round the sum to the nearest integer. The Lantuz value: 4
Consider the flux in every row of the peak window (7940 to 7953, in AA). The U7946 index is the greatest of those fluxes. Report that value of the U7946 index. 13.77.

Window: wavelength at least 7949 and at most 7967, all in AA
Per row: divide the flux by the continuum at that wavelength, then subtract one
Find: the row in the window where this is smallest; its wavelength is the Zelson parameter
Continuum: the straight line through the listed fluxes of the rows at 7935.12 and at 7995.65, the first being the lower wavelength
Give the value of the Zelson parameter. 7949.75 AA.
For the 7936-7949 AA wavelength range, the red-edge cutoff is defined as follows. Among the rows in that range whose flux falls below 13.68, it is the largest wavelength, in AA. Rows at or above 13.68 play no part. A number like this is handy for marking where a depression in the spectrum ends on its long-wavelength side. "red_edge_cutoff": 7947.92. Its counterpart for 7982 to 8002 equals 8001.17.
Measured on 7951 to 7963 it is 7962.58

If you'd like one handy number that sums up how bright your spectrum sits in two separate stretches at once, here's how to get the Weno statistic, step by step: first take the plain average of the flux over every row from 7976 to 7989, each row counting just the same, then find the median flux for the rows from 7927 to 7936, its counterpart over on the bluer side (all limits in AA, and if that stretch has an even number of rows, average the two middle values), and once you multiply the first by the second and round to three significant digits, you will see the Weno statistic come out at 182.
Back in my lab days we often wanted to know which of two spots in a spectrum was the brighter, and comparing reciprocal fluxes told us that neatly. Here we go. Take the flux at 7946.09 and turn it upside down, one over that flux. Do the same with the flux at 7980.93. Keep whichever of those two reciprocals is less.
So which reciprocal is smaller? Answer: 0.0750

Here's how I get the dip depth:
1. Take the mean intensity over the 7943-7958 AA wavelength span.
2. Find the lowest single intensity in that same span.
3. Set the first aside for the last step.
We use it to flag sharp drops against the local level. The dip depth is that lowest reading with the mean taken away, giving -0.20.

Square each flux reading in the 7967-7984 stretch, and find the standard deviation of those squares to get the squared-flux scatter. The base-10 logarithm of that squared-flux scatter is 0.8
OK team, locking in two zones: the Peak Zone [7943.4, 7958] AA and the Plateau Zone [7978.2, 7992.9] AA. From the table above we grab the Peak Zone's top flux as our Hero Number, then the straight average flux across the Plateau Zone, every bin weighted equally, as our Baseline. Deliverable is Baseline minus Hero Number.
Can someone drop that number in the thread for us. -0.66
